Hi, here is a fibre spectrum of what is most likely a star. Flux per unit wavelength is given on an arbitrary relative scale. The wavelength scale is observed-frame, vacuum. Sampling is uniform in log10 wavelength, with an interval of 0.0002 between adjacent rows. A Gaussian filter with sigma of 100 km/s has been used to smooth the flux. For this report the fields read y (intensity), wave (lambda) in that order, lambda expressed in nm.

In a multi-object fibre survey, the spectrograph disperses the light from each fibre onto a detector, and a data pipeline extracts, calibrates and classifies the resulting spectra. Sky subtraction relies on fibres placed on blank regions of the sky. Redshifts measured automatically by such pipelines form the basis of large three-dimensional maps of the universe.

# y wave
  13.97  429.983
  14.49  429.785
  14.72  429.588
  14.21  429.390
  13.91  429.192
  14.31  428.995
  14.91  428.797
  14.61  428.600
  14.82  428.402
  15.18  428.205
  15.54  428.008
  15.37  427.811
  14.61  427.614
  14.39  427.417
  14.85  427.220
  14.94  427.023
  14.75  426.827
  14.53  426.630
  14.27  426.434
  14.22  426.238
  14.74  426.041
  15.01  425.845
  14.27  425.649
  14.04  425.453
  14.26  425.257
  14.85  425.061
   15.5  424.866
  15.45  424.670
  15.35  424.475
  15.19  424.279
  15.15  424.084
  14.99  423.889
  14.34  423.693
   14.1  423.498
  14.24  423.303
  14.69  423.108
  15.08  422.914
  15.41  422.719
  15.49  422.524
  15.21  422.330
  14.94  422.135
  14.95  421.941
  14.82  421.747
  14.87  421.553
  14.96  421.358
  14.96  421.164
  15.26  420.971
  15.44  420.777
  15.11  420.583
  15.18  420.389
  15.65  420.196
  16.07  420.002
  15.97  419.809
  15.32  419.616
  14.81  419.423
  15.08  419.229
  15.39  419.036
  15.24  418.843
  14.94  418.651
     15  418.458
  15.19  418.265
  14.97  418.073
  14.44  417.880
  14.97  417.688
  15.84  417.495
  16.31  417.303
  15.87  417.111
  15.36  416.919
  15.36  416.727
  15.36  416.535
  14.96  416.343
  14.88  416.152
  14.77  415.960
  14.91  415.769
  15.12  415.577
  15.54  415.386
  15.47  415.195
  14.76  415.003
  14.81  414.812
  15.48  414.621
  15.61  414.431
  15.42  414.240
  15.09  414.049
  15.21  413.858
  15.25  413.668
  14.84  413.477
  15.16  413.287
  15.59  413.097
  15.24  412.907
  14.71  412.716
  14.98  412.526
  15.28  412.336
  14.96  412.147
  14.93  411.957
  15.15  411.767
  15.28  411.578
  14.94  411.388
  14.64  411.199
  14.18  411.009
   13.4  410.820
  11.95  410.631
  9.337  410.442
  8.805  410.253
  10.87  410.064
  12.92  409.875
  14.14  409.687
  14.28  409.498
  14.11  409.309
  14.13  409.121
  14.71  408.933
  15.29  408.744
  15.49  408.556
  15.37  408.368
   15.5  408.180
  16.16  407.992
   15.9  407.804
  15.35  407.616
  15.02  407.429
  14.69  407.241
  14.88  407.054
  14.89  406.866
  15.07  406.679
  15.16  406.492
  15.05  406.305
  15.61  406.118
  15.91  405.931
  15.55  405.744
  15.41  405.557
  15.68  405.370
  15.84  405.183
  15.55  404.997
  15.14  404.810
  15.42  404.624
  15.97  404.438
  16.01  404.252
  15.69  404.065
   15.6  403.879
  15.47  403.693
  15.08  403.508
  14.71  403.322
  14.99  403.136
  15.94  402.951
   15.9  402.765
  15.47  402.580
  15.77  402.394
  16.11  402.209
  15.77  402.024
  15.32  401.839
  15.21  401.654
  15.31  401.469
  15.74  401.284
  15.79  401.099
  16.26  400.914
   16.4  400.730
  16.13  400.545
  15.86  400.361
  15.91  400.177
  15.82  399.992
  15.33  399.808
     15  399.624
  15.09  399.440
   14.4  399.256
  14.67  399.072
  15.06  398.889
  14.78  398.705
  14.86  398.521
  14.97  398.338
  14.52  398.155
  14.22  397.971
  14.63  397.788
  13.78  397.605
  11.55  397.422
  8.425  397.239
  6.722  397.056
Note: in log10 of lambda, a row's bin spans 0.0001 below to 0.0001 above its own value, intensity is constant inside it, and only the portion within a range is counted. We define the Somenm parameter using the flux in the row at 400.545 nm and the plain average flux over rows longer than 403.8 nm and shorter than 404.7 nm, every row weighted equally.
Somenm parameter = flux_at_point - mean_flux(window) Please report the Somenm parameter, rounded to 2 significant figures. 0.39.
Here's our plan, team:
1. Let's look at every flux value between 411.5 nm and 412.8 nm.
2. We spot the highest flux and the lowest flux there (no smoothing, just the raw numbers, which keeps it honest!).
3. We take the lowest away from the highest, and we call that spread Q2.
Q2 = 0.57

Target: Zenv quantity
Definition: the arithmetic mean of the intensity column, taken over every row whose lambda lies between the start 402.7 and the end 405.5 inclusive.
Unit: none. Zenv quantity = 15.5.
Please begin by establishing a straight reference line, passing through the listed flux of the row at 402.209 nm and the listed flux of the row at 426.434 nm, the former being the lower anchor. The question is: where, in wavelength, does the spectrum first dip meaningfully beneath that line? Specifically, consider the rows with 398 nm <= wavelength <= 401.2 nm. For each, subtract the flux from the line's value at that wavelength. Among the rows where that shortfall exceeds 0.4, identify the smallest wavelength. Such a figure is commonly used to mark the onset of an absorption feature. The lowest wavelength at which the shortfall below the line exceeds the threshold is 398.155 nm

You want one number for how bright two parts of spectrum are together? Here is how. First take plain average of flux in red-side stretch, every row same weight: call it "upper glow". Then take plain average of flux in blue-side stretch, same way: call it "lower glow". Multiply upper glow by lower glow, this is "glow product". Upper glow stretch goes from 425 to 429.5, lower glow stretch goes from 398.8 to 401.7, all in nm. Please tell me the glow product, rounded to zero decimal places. 227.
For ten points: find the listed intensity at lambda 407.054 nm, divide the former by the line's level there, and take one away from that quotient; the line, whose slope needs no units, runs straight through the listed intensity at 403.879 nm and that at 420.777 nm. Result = -0.044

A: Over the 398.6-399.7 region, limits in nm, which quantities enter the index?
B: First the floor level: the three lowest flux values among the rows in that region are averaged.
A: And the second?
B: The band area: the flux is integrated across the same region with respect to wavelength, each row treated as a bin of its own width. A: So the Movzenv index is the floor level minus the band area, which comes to -1.7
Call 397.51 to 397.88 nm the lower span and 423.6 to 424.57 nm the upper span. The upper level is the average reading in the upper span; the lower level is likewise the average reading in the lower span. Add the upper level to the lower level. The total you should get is 29.2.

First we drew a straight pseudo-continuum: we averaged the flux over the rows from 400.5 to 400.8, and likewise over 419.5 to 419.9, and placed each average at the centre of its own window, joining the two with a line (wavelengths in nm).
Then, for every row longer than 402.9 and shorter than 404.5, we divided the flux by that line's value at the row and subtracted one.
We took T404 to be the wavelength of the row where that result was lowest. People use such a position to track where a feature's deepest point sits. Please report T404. 403.322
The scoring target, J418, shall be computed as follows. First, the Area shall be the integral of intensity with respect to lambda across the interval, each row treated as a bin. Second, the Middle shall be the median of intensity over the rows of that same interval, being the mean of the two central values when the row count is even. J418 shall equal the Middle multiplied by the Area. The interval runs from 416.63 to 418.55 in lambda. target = 450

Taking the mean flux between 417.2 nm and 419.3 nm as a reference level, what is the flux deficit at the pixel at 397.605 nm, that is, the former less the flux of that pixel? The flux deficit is 1.4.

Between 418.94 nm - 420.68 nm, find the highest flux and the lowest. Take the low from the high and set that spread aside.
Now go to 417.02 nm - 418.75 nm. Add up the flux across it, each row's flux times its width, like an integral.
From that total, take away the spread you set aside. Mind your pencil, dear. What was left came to 25.2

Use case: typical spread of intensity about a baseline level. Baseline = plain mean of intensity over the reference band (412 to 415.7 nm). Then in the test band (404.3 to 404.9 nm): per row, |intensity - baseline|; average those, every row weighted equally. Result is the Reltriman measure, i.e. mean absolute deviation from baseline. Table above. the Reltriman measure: 0.4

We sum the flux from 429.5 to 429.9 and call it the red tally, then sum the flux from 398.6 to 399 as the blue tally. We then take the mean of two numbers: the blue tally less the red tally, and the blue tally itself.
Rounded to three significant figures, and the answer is 15.2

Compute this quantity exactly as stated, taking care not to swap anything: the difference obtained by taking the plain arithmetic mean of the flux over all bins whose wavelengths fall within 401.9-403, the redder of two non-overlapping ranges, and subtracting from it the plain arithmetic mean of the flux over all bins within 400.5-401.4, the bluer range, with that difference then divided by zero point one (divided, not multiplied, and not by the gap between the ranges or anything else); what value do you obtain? -2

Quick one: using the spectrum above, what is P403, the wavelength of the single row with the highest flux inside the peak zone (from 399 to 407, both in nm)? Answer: 400.730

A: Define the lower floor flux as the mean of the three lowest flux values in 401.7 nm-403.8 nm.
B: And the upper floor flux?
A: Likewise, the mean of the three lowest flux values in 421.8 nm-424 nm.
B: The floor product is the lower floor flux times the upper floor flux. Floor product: 212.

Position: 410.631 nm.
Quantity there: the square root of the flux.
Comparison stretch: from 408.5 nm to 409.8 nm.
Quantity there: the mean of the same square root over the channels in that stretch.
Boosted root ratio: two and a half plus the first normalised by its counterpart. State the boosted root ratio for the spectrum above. 3.41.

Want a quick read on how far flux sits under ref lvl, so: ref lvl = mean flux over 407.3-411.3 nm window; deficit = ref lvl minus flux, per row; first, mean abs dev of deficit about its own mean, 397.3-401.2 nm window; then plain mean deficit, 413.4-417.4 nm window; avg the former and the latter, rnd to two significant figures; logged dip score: -0.32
